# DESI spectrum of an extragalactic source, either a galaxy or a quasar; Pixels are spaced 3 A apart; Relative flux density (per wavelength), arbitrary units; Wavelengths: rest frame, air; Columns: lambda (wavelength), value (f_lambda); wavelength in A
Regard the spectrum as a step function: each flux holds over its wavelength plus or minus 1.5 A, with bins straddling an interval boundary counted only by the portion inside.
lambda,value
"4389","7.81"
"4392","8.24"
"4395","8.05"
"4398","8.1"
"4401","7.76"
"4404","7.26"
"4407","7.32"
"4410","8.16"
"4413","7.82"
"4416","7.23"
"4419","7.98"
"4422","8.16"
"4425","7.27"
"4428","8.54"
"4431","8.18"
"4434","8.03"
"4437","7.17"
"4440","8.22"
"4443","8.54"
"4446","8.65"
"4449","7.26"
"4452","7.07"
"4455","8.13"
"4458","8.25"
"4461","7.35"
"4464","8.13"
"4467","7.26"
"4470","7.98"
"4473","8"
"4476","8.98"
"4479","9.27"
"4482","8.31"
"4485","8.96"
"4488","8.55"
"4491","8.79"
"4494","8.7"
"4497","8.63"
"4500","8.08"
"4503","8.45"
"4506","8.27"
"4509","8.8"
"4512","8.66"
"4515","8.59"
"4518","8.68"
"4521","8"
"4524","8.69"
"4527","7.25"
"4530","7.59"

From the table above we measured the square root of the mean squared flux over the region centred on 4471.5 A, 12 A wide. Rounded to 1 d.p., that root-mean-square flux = 8.1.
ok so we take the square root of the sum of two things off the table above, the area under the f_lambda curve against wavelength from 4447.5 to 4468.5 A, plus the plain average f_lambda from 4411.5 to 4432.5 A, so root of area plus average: 13.0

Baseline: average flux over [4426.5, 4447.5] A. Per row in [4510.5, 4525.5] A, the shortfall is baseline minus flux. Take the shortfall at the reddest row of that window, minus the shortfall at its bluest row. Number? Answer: 0.0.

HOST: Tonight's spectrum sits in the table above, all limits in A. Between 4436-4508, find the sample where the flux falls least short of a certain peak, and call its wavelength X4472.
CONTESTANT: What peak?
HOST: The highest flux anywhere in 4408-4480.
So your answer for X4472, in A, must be 4479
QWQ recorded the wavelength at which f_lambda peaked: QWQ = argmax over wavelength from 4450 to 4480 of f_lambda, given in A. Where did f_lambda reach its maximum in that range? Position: 4479 A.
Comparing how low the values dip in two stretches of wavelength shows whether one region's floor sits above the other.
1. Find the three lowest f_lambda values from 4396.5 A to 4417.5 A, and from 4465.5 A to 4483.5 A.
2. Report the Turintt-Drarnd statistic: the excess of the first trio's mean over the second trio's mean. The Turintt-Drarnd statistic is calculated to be -0.48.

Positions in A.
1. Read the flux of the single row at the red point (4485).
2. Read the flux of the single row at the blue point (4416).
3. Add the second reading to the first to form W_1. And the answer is 16.2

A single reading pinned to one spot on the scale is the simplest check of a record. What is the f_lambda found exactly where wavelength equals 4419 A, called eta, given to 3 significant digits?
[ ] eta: 7.98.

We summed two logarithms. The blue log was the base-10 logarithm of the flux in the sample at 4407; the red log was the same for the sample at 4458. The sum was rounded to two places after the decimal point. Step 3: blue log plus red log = 1.78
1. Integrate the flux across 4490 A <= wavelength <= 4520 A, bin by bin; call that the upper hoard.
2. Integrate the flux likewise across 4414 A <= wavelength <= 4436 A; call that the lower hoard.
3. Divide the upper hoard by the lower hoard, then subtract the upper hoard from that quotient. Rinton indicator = -255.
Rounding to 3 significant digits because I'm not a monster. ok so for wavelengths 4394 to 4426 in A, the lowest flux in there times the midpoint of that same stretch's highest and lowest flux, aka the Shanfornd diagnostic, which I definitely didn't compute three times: 55.6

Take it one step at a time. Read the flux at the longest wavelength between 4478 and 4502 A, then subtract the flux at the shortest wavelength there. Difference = -1.2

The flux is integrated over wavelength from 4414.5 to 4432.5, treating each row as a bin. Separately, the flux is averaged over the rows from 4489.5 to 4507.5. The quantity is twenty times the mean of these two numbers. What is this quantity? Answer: 1506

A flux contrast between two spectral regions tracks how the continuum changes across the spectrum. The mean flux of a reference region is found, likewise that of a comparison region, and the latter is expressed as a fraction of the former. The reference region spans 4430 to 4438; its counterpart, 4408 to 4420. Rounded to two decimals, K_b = 1.00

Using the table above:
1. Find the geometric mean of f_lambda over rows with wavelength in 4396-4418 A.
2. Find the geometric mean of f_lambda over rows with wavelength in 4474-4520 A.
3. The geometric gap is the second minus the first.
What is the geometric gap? 1.0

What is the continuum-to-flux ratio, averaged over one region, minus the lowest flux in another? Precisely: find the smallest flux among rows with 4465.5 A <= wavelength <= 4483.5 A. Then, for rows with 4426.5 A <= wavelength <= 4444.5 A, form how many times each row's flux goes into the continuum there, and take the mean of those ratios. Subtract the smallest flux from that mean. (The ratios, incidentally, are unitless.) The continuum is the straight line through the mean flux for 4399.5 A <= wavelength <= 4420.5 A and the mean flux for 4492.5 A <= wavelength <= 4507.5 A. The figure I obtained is -6.3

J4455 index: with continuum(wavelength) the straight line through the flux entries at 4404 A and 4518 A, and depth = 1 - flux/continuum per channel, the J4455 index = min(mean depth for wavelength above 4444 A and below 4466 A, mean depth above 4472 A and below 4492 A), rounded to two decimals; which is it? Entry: -0.06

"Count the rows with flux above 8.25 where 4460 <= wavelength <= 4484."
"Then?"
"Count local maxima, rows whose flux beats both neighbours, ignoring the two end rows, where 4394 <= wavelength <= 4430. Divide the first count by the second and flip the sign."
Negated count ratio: -1.0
